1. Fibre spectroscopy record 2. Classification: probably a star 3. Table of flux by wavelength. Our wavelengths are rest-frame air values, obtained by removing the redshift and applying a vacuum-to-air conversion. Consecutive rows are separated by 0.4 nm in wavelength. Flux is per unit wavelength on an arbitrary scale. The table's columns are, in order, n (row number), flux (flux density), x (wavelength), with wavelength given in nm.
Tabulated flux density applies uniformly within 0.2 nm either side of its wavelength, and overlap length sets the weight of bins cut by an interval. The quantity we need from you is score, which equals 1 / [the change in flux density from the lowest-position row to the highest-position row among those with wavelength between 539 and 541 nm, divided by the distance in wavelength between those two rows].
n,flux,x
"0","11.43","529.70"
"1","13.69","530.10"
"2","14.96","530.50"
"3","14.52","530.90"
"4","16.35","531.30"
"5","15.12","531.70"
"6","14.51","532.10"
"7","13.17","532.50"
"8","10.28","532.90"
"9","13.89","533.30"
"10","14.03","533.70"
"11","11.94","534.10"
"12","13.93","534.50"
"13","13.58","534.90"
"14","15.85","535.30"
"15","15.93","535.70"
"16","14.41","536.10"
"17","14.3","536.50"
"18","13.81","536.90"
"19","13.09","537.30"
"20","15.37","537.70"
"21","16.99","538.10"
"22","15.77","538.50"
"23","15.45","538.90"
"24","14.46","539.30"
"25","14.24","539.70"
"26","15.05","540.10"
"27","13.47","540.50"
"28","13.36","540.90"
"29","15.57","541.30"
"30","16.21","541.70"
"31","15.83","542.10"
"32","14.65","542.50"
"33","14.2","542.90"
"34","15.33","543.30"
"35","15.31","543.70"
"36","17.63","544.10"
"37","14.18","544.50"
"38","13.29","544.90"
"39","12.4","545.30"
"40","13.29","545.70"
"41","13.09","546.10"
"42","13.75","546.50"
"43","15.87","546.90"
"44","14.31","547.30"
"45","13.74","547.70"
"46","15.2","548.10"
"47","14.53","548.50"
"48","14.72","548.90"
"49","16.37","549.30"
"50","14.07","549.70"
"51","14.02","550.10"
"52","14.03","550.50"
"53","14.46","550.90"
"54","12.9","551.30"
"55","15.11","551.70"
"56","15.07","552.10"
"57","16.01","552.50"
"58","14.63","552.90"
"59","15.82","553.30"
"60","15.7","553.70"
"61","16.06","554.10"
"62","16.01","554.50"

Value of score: -1.5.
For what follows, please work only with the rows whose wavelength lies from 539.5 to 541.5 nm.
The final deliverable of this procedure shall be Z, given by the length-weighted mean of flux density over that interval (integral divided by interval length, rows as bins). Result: 14.34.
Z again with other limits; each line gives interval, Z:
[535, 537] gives 14.85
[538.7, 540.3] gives 14.80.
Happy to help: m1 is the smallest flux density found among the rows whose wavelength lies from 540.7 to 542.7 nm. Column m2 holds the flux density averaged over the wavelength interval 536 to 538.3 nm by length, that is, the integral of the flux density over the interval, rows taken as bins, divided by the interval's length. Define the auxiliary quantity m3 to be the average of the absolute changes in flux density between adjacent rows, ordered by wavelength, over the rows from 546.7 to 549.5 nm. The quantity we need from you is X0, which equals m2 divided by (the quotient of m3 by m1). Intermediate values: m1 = 13.36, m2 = 14.7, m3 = 1.0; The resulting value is 193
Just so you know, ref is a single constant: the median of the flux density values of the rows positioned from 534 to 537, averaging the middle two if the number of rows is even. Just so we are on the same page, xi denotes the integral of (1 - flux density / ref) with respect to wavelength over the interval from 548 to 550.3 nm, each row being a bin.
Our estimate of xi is -0.112 nm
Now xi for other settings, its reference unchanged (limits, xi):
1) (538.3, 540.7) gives -0.106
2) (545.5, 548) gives 0.010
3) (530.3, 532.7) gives -0.112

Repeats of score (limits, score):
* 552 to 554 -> 2.5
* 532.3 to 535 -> 5.9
